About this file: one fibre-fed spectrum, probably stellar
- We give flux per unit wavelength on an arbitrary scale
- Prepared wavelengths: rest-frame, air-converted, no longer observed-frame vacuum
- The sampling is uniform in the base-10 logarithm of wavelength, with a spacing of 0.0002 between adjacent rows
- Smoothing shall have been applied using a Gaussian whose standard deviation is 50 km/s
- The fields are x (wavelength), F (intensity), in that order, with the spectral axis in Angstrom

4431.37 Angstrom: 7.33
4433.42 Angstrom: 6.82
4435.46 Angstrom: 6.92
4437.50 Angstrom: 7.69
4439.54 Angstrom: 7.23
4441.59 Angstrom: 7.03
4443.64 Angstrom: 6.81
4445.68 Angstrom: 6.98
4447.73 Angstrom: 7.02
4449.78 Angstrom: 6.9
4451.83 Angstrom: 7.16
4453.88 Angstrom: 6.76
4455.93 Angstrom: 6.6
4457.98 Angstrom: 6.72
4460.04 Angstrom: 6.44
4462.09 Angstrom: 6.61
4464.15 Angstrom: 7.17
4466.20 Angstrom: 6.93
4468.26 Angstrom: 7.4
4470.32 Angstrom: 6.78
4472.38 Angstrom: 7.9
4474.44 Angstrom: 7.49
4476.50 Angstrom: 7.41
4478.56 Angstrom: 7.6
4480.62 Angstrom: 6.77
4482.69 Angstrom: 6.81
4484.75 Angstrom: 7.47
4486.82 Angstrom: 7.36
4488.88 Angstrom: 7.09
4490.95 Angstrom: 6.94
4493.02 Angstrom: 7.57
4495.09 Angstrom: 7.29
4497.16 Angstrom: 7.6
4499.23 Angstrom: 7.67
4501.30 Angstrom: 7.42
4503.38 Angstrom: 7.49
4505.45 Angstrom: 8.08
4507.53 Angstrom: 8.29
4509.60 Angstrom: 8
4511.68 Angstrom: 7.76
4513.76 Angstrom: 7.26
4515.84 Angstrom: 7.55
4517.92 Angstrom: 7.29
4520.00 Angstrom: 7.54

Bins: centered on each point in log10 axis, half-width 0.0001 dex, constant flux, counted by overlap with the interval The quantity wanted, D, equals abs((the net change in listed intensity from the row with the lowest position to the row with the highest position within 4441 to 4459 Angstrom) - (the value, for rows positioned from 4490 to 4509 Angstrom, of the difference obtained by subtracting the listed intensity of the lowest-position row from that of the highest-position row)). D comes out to 1.7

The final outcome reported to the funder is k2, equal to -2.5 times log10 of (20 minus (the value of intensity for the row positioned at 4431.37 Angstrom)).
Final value -2.757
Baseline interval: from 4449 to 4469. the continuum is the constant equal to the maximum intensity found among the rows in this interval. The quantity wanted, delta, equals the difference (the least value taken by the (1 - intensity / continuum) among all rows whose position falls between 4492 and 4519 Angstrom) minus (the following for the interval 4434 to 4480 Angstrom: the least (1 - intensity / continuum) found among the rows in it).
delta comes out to -0.053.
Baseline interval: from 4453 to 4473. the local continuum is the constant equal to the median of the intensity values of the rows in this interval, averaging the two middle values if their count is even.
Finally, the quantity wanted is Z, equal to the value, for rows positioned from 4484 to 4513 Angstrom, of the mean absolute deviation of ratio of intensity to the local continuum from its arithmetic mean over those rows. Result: 0.0413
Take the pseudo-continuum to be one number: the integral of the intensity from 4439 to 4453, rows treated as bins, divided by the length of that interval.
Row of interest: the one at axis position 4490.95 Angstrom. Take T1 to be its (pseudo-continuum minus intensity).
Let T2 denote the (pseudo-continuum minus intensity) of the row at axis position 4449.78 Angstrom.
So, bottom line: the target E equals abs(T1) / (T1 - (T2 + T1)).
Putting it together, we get -0.62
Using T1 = 0.07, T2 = 0.1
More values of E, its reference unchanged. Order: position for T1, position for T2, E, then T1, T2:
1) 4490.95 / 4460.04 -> -0.12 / 0.07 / 0.6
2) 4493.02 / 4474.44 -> 1.17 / -0.56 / -0.5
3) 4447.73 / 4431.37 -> 0.04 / -0.01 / -0.3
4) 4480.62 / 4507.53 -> 0.18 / 0.24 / -1.3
